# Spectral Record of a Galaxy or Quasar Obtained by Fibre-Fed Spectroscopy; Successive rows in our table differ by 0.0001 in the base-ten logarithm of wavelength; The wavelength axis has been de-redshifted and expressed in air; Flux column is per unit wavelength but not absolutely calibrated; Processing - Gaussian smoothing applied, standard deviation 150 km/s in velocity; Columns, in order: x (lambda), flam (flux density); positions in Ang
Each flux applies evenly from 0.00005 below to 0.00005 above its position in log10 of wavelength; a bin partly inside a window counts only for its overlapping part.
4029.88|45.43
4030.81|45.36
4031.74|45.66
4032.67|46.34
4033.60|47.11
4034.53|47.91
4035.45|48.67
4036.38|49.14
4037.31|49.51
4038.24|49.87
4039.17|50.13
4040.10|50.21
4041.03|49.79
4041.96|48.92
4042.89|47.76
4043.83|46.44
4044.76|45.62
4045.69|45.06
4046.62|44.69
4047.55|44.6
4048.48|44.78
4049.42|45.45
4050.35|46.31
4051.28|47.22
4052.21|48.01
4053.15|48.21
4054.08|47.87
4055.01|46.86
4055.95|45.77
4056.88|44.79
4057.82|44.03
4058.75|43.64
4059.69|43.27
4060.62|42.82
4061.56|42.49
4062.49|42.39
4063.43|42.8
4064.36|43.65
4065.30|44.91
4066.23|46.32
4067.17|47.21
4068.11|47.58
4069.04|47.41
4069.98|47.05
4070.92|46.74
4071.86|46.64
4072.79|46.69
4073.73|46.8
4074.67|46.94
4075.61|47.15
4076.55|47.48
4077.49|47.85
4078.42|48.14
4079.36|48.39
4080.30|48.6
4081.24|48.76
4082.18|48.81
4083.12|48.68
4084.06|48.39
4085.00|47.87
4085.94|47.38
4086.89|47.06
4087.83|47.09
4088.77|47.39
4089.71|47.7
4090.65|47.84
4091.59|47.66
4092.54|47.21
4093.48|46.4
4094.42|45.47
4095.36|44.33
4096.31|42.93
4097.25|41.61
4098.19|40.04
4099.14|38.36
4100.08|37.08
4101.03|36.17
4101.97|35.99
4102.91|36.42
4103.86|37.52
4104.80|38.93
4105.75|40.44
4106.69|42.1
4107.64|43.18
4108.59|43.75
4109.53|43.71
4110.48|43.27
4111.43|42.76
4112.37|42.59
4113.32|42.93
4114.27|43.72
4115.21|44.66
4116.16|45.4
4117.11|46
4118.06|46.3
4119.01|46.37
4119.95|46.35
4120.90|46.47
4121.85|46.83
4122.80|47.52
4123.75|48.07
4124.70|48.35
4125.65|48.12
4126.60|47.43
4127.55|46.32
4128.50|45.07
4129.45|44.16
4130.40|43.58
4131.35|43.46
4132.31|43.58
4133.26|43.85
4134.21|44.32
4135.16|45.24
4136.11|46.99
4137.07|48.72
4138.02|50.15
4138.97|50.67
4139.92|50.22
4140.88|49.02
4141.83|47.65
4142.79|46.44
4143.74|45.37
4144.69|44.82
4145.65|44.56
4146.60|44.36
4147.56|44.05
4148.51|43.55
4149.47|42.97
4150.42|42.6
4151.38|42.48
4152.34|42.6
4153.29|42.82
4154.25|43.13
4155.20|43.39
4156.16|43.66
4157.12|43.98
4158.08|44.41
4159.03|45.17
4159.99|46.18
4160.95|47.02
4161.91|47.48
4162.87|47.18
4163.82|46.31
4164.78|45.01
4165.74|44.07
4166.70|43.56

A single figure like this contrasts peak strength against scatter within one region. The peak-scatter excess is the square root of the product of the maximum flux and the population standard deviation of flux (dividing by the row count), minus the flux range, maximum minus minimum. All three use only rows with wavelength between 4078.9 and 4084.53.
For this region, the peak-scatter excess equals 2.4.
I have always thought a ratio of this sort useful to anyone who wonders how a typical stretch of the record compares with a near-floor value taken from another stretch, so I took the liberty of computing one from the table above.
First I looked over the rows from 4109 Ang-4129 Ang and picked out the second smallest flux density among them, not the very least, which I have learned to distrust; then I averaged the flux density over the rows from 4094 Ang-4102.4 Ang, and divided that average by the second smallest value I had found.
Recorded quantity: 0.94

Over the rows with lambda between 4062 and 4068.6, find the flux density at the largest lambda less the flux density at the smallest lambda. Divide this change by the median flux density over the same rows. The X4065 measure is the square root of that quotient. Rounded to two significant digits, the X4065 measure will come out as 0.34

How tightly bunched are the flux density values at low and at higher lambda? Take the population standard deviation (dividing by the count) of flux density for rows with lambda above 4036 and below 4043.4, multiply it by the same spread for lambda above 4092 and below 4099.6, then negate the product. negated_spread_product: -2.21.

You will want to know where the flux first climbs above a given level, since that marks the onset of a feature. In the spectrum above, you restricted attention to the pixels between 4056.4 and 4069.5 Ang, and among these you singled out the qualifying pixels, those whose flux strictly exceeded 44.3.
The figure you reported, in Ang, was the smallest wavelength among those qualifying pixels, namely 4056.88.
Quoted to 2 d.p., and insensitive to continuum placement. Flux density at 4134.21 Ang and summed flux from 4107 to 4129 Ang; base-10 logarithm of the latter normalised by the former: 1.37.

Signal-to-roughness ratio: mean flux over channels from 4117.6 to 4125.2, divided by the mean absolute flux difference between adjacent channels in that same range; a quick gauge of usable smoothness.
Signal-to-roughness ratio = 158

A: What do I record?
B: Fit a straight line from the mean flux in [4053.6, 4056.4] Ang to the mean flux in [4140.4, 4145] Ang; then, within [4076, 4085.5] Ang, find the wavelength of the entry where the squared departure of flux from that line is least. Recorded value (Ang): 4076.55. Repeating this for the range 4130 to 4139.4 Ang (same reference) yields 4136.11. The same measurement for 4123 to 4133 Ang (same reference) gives 4127.55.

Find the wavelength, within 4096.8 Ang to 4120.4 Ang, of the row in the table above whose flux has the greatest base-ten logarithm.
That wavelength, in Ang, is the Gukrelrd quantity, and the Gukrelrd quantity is 4119.01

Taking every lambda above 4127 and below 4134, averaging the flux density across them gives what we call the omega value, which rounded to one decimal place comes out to 44.3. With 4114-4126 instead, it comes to 46.5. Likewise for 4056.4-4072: 44.9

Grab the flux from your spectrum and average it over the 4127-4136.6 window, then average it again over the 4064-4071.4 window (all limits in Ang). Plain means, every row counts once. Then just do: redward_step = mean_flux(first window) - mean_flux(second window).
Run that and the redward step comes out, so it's -1.7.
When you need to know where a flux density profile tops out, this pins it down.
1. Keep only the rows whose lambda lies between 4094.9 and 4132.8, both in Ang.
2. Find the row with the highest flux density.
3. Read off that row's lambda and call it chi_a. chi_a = 4124.70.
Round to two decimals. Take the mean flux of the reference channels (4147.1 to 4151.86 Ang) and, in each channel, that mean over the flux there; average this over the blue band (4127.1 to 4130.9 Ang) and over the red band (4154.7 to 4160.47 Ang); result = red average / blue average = 1.01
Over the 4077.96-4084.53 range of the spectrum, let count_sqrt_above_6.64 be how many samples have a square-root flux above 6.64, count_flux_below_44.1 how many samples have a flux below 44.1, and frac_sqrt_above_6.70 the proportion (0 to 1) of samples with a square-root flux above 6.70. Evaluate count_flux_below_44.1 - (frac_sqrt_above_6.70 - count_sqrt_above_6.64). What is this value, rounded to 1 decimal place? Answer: 6.0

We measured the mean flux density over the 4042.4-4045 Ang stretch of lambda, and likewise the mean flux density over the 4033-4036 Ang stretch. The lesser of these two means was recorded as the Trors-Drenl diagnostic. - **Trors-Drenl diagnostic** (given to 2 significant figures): 47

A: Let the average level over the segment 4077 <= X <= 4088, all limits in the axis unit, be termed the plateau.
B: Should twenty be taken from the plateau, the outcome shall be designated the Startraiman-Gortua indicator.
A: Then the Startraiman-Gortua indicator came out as 28.1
